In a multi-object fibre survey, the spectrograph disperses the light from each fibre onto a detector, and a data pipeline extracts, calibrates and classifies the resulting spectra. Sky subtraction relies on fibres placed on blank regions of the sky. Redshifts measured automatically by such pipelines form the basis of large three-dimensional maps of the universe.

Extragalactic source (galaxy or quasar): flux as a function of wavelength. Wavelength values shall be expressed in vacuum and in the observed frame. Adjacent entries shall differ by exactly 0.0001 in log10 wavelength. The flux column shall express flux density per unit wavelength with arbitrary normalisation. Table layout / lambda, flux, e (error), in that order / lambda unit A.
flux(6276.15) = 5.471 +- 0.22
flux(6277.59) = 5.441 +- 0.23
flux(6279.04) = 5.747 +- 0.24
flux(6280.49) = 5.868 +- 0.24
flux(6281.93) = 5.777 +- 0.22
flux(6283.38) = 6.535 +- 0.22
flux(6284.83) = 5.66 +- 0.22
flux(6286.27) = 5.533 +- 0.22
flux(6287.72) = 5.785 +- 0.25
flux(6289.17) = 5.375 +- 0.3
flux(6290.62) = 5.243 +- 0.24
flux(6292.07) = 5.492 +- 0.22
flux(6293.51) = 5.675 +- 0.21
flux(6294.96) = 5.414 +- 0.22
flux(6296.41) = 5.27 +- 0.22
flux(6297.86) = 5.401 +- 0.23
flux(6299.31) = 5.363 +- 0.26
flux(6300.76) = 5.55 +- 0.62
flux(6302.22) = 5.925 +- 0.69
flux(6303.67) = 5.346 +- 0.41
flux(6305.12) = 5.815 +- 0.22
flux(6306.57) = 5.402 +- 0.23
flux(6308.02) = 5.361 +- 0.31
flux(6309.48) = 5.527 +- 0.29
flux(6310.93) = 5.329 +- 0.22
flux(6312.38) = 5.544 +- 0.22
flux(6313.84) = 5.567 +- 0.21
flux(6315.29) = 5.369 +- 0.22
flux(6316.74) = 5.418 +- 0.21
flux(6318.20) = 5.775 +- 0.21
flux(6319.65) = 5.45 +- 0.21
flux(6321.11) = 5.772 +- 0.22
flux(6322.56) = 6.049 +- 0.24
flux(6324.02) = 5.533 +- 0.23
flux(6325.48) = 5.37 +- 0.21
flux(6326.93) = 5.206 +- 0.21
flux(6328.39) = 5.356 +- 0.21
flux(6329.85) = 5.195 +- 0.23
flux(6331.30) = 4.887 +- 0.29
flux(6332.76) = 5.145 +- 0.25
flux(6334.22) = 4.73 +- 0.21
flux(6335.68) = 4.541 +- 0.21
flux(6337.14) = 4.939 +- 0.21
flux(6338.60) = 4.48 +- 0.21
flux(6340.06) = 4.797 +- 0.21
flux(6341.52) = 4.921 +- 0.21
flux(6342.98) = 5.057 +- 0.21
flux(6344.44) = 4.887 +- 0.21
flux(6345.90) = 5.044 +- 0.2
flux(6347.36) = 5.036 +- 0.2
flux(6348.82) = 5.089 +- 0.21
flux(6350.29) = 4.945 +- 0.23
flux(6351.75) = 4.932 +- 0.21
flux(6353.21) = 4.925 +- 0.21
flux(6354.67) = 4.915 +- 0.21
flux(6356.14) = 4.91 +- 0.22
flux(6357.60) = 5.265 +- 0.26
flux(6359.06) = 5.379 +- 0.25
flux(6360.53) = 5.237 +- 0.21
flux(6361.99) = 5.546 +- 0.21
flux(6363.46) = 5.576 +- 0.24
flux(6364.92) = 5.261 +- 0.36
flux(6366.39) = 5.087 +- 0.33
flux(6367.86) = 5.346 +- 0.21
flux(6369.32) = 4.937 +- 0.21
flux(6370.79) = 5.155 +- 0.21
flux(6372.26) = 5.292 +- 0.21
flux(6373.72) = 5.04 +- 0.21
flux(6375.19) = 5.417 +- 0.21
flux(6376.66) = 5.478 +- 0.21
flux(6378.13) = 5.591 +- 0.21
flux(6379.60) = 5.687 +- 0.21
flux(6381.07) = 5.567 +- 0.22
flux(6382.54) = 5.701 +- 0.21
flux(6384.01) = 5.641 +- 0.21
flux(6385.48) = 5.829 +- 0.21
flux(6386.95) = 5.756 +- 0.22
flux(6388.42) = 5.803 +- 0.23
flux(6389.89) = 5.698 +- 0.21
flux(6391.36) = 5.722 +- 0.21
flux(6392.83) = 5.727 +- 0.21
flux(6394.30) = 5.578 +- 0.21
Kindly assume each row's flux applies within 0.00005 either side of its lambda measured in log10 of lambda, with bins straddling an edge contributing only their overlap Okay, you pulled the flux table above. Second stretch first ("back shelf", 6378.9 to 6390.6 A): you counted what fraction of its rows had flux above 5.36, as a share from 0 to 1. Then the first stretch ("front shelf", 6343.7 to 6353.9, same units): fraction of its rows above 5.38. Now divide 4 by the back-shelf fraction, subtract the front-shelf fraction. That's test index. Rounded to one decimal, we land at 4.0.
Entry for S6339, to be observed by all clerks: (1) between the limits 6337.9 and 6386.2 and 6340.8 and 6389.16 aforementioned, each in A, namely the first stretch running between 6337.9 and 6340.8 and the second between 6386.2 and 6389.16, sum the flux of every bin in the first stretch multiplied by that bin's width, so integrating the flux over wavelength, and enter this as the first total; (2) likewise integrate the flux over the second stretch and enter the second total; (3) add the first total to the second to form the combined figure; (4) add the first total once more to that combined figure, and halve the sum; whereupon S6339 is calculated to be 22.0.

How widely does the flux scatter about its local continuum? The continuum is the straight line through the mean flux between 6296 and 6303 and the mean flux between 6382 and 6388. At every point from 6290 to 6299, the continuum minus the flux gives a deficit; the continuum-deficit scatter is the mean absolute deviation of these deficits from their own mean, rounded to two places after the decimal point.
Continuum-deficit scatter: 0.11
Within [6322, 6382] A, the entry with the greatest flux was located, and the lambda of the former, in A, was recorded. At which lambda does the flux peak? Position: 6322.56 A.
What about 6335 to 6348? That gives 6342.98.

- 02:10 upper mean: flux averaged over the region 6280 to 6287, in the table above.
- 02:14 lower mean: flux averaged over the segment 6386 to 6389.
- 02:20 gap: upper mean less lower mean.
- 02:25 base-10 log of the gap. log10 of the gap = -1.02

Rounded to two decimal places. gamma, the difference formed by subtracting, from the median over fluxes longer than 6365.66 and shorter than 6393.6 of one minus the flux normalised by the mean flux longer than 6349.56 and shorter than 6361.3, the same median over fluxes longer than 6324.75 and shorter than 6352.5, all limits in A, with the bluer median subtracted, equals -0.13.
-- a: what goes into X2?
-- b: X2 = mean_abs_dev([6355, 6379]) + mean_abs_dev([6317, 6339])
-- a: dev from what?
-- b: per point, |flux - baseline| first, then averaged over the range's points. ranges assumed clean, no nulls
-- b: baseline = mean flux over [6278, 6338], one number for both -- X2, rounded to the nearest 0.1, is 0.6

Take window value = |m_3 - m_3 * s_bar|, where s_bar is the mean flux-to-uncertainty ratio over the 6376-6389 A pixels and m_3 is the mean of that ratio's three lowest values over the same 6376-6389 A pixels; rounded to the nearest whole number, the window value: 651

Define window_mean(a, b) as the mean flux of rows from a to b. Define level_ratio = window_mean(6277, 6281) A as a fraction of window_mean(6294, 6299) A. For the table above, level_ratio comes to 1.06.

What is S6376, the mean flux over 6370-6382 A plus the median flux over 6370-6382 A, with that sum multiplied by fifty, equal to 543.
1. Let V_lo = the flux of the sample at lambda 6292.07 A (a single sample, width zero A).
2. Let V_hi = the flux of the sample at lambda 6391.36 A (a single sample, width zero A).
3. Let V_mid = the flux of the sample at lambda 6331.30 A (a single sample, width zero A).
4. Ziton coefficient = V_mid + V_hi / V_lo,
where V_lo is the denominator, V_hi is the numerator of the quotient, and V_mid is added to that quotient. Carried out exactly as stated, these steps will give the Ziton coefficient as 5.9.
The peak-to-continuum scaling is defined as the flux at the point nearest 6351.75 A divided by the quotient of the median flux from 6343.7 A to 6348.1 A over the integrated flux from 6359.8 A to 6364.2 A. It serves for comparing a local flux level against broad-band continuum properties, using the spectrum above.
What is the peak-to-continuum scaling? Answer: 23.5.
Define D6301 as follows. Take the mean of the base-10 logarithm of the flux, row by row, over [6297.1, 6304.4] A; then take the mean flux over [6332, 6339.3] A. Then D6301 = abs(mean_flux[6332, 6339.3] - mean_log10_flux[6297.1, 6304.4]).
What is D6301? 4.0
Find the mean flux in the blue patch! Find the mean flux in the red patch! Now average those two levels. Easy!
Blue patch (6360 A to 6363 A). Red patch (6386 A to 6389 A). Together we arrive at 5.6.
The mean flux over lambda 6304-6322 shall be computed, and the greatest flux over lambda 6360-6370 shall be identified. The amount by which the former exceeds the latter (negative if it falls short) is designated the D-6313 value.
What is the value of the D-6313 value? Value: 0.0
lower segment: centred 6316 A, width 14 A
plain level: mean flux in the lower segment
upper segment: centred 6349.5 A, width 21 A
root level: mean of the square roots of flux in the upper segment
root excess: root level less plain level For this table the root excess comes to -3.3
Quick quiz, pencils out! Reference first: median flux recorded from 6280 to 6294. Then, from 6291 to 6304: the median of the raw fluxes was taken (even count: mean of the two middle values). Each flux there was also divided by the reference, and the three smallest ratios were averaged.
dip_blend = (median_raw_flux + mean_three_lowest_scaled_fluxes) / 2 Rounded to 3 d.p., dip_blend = 3.177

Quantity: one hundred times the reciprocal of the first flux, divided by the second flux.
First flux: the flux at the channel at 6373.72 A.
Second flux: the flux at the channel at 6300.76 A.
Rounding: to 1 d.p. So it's 3.6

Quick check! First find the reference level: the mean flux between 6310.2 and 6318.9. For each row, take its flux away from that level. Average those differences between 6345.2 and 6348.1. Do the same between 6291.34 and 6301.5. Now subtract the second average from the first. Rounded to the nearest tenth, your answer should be 0.4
